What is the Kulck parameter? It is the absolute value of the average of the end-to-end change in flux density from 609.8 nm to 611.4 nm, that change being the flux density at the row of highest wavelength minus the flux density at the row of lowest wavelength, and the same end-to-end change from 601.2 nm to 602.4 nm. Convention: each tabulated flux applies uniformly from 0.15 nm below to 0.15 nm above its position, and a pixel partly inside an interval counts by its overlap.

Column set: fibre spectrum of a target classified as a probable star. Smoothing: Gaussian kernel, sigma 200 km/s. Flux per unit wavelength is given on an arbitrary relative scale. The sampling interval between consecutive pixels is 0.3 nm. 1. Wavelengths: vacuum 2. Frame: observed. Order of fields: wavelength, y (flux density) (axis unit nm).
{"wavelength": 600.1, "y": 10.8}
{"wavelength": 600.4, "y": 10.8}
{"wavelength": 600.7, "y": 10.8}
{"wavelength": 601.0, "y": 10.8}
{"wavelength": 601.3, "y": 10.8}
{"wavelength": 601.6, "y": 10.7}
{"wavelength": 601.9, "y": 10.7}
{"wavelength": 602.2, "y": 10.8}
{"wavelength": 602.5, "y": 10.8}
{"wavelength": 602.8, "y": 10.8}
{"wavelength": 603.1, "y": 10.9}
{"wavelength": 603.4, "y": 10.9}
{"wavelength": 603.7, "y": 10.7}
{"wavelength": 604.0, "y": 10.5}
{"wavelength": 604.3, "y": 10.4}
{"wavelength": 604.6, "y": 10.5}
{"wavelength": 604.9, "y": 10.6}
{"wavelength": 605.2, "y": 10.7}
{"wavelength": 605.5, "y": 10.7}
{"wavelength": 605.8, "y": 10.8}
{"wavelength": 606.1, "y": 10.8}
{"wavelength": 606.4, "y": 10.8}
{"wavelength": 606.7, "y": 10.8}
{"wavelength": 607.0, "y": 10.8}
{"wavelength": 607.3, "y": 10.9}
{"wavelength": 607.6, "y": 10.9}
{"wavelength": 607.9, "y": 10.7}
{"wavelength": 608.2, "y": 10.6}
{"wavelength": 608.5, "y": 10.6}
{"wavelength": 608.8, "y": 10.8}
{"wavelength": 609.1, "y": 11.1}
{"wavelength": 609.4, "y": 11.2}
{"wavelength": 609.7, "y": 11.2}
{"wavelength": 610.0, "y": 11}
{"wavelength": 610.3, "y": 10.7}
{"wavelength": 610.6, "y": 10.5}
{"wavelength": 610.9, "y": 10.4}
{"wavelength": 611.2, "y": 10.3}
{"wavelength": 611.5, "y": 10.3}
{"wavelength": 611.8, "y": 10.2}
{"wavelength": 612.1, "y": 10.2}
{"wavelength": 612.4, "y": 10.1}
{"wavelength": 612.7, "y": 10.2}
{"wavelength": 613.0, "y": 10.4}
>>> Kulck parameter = 0.35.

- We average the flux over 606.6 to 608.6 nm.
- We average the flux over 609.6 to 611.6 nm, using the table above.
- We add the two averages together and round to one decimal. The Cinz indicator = 21.4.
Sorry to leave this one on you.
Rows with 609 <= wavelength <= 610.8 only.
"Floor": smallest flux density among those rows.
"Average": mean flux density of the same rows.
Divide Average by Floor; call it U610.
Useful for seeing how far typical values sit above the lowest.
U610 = 1.04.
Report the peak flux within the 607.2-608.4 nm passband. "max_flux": 10.9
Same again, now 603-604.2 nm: 10.9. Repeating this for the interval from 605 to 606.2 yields 10.8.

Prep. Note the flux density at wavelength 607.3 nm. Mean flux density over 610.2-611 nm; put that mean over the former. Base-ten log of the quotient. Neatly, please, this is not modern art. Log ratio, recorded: -0.015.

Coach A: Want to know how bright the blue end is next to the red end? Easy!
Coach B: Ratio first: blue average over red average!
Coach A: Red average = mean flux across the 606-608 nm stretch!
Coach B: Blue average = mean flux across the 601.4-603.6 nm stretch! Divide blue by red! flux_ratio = 1.00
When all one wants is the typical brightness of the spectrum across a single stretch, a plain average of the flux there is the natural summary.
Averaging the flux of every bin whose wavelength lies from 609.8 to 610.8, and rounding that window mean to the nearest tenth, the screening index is 10.7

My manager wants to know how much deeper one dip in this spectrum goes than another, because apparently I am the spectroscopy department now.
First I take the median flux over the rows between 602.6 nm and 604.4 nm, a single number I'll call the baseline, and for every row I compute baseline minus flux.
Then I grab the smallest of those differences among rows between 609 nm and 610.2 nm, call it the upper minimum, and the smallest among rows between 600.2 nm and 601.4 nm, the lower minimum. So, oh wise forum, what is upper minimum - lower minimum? -0.4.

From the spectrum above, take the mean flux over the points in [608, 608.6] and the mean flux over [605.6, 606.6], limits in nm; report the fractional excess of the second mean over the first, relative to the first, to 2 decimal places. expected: 0.02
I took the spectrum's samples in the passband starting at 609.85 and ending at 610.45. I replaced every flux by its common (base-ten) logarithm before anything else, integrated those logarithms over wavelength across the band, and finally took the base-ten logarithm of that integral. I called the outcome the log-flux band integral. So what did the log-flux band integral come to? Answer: -0.207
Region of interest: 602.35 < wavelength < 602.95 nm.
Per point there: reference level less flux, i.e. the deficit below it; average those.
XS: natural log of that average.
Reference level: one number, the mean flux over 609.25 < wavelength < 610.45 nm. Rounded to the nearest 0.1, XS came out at -1.5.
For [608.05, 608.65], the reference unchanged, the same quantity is -0.9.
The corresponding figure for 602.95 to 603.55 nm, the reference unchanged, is -2.1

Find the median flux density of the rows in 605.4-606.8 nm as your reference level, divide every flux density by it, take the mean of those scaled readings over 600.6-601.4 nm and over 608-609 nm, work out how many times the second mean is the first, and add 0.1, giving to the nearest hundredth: 1.09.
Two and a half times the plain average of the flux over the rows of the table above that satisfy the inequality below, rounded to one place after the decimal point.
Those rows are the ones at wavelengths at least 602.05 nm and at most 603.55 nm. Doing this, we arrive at 27.1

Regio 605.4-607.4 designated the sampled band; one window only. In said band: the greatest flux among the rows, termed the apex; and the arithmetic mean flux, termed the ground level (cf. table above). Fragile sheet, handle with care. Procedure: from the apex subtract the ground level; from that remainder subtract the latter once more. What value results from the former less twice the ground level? -10.70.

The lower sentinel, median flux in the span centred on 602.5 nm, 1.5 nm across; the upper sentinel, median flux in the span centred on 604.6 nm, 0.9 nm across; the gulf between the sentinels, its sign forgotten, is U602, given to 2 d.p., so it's 0.30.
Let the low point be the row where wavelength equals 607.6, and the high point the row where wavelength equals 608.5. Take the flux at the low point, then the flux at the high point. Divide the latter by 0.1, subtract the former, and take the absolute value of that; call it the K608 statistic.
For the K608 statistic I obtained 95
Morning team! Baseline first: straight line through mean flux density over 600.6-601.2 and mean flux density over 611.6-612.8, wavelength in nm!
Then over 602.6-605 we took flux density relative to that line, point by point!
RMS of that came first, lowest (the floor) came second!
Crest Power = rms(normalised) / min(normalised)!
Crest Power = 1.02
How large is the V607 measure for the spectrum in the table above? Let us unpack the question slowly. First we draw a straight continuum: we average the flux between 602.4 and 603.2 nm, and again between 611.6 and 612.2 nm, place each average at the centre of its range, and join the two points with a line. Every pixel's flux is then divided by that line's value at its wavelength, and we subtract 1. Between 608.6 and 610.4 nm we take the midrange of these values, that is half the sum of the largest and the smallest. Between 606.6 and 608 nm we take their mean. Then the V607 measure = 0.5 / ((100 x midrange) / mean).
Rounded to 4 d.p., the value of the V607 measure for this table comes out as 0.0024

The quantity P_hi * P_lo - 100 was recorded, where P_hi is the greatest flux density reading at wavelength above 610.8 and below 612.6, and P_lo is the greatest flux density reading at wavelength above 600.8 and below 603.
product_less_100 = 12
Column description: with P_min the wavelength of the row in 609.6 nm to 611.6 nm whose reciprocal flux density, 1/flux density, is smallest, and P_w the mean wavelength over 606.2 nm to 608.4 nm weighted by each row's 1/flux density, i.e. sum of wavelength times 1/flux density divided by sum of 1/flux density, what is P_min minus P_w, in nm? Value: 2.40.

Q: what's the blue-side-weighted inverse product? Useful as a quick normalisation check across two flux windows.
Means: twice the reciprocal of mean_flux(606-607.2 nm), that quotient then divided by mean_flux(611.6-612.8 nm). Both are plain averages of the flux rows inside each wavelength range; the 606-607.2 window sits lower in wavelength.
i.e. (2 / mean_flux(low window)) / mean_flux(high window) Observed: 0.0182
